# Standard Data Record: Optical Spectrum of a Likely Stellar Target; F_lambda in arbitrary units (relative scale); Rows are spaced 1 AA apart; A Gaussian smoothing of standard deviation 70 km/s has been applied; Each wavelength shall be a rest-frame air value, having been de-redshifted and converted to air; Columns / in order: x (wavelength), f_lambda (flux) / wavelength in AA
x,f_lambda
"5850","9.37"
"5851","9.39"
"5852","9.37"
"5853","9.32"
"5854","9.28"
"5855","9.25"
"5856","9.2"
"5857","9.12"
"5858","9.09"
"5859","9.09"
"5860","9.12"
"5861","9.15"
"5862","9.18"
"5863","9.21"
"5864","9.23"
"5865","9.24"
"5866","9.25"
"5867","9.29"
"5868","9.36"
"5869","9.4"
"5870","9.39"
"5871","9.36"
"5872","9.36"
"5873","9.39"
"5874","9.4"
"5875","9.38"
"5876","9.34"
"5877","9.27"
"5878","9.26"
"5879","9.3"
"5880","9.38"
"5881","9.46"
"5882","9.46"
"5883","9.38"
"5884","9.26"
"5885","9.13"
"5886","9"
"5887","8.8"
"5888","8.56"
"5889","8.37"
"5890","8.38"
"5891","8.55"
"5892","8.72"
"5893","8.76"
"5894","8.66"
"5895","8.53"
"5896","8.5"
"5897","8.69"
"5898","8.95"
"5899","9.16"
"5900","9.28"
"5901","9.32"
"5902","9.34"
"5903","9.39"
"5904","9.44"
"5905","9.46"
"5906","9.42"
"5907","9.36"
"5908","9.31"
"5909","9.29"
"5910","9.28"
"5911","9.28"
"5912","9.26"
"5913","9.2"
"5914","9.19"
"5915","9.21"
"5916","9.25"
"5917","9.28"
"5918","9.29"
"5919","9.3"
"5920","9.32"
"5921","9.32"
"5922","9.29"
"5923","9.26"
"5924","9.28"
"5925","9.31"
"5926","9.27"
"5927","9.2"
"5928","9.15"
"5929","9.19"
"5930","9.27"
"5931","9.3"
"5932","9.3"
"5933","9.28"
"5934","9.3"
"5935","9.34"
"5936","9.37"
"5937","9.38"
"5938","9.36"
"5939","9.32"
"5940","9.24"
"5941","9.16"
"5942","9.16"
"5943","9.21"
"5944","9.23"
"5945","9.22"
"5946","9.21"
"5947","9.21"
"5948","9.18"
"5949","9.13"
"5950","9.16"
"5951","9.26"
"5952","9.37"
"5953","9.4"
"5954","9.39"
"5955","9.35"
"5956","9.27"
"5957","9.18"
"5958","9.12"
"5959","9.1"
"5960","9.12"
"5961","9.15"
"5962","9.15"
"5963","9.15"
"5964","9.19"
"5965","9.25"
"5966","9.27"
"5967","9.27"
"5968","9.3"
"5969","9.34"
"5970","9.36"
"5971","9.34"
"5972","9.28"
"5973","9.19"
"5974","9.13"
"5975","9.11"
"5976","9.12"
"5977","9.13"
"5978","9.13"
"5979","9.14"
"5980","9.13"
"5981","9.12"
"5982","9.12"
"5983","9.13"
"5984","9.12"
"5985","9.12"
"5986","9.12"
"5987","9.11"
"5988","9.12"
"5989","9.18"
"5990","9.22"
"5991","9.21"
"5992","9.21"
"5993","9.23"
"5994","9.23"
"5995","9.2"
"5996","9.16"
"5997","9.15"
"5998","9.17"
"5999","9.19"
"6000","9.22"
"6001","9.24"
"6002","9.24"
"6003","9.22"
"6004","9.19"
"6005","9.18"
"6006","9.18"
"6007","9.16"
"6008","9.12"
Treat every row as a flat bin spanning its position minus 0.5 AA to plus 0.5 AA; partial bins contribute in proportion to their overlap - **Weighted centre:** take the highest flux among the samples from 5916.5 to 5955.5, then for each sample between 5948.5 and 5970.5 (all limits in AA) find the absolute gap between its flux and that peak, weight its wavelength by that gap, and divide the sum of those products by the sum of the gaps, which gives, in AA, 5959.2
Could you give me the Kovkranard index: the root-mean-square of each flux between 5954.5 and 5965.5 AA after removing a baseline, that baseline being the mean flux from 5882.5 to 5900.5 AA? 0.38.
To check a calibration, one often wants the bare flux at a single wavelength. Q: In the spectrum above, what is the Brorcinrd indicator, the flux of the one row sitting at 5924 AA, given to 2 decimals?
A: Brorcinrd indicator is 9.28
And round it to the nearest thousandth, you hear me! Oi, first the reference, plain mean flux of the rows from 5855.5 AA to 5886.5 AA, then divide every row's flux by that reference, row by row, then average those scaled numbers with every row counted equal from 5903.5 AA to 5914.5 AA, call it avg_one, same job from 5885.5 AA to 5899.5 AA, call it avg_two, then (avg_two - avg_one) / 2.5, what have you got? -0.027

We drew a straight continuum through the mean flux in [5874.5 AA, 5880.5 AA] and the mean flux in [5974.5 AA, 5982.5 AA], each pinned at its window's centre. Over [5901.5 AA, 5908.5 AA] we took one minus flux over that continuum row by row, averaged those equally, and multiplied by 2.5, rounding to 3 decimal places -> -0.032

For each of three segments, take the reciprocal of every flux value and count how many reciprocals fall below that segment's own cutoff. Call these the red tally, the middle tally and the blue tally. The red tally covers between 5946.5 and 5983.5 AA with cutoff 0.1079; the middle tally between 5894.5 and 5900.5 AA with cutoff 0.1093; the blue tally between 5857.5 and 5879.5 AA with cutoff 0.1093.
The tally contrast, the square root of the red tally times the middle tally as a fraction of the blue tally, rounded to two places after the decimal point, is 0.26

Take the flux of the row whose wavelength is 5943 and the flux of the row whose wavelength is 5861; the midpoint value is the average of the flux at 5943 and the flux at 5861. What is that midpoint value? 9.18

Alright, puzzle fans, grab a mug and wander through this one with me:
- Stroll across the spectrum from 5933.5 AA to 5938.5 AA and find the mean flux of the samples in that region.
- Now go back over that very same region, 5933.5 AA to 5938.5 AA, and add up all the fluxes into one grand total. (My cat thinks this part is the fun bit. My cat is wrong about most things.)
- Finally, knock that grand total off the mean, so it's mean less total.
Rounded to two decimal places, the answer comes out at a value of -37.40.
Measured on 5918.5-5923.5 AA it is -37.19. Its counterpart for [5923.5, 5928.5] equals -36.97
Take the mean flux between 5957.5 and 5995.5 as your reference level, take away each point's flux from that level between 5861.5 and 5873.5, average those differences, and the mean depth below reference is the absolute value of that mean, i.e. 0.12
